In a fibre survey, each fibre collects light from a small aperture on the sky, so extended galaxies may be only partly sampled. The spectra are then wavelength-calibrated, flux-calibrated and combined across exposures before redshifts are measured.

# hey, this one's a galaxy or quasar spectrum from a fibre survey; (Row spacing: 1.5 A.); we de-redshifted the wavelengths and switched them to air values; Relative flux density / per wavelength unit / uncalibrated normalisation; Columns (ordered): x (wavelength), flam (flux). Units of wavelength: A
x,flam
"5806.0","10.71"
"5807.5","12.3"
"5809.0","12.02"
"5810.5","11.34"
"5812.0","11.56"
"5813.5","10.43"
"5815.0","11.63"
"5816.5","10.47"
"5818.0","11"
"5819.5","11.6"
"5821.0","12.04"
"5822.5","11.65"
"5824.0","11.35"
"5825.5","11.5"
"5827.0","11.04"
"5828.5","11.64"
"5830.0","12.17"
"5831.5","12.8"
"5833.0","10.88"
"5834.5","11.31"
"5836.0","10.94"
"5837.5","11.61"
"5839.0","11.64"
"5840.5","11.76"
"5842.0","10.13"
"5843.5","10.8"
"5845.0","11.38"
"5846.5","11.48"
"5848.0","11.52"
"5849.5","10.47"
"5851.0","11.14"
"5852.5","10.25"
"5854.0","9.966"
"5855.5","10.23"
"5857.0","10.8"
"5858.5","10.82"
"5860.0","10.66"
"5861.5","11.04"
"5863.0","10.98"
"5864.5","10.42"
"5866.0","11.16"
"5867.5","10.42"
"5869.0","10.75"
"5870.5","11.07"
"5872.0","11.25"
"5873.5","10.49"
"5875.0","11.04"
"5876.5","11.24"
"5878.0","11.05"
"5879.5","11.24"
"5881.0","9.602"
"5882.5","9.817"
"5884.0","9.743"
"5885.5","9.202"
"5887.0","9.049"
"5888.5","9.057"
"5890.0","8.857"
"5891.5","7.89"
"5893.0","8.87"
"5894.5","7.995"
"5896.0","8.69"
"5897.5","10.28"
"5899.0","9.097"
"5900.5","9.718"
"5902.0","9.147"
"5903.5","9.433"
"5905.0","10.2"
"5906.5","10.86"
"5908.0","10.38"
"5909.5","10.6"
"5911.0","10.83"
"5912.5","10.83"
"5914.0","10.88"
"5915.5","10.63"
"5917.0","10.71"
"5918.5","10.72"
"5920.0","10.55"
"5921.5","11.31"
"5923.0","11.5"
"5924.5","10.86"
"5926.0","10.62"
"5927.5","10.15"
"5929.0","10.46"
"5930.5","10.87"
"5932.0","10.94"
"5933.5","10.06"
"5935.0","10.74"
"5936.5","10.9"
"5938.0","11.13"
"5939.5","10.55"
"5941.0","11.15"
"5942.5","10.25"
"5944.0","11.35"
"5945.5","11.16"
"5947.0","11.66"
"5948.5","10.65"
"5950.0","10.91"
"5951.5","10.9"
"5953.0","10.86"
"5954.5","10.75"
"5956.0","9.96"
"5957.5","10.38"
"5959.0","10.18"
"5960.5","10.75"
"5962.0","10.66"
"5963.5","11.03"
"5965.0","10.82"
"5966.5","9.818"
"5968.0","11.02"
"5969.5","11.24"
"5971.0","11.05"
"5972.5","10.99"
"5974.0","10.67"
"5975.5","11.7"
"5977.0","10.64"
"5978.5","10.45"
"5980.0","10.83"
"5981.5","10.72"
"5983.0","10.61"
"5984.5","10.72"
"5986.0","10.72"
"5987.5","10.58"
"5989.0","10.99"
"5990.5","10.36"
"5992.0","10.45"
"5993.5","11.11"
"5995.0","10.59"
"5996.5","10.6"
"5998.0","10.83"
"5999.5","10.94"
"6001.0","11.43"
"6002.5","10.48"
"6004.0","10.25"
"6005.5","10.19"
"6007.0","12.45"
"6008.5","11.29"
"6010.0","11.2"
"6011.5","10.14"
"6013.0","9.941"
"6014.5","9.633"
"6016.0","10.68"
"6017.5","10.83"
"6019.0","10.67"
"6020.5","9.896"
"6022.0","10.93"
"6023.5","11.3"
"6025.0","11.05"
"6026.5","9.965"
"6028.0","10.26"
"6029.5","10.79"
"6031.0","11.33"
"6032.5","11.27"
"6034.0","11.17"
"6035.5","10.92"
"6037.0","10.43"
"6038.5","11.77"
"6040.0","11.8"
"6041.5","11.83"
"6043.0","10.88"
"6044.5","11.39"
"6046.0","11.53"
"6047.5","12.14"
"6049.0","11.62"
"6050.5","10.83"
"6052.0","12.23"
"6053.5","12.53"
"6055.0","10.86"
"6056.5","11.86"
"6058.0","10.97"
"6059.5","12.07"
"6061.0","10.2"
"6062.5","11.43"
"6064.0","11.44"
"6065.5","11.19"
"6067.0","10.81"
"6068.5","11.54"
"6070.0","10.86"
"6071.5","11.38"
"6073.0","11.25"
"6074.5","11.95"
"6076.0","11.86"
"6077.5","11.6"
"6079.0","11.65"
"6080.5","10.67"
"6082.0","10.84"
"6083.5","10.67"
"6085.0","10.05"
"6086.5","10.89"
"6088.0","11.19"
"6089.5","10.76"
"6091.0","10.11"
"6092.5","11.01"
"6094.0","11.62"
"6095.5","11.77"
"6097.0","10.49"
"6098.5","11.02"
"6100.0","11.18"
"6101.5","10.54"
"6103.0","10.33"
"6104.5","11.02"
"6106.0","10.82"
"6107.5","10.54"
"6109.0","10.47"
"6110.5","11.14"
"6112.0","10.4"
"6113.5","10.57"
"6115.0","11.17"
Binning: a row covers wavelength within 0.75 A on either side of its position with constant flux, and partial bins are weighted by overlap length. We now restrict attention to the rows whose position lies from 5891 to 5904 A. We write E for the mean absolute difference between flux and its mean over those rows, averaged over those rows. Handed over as 0.58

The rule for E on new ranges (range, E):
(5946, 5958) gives 0.32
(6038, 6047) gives 0.27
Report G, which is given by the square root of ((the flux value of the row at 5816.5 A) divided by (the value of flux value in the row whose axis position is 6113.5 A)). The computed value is 1.00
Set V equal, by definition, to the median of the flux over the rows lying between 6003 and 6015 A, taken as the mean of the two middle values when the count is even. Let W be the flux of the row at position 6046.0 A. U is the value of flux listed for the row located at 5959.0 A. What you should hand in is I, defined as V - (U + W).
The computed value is -11.5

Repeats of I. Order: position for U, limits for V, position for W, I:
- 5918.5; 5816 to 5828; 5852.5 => -9.5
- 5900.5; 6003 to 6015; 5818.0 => -10.5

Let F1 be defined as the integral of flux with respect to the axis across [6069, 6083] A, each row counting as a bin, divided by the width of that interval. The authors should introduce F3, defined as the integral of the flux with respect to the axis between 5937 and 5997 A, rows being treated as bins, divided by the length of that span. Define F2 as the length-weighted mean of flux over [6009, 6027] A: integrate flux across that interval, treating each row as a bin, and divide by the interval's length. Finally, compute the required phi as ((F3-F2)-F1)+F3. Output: -0.32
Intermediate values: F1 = 11.3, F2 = 10.5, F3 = 10.8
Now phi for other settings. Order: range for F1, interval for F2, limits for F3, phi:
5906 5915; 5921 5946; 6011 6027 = -0.60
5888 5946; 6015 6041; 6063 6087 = 1.20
